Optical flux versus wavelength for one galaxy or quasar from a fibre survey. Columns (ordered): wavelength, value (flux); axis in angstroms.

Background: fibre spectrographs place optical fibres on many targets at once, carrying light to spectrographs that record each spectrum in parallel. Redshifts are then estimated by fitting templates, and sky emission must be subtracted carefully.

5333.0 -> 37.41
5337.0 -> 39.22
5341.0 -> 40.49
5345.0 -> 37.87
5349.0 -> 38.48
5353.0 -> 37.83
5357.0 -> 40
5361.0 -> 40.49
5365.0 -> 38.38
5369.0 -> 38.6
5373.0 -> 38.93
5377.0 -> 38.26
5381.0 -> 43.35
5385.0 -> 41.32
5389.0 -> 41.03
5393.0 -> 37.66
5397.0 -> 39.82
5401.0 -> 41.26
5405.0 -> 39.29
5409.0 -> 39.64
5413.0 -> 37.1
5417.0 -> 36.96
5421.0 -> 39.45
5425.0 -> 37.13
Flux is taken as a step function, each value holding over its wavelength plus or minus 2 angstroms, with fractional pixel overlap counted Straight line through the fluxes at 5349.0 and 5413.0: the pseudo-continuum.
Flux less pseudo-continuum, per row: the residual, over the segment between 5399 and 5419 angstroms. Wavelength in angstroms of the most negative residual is 5417.0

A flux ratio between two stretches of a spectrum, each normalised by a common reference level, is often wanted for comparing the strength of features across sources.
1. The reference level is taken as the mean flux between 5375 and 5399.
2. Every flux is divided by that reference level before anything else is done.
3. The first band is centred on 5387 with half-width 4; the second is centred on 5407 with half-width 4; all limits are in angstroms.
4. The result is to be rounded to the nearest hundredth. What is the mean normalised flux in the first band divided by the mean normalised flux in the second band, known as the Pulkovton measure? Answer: 1.04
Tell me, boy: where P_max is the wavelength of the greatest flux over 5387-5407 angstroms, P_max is 5401.0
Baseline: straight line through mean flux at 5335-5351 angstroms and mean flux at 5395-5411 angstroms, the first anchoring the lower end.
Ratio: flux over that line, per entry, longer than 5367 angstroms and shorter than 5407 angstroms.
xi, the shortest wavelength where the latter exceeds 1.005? 5381.0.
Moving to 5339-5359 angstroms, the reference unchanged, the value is 5341.0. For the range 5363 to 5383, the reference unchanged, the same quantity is 5381.0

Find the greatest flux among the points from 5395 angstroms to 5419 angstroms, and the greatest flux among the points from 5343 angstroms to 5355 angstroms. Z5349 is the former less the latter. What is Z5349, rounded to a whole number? 3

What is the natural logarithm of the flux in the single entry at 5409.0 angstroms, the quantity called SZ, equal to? 3.68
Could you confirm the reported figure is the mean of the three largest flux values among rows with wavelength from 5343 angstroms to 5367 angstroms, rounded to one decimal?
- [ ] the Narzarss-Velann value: 39.7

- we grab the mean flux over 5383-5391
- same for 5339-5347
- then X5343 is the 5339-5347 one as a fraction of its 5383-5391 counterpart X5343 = 0.95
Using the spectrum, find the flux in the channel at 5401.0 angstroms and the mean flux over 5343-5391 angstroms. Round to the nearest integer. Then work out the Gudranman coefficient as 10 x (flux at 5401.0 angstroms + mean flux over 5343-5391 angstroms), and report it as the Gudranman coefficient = 808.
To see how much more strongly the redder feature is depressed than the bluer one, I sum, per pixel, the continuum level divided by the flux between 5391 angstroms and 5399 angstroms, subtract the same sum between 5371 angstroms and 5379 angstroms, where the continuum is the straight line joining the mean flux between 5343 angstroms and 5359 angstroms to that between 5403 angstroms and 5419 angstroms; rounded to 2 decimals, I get -0.01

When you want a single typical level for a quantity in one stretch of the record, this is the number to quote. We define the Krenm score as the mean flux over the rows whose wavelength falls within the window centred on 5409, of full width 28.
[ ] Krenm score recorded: 39.1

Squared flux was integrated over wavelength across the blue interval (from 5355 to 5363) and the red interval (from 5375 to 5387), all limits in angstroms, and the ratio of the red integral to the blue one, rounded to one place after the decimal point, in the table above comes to 1.6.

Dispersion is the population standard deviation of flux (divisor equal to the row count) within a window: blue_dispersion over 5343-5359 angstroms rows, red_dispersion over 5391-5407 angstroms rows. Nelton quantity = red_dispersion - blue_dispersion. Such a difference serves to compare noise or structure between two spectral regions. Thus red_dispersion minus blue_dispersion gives 0.4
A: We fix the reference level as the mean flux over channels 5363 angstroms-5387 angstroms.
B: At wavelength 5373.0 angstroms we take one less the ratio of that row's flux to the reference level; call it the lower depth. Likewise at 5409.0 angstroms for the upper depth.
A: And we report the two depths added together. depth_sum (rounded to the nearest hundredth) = 0.03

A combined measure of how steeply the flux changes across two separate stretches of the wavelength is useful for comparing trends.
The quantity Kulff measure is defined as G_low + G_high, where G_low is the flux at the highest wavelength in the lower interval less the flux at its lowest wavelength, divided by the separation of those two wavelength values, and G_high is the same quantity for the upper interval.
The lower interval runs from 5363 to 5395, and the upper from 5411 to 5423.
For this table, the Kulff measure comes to 0.27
